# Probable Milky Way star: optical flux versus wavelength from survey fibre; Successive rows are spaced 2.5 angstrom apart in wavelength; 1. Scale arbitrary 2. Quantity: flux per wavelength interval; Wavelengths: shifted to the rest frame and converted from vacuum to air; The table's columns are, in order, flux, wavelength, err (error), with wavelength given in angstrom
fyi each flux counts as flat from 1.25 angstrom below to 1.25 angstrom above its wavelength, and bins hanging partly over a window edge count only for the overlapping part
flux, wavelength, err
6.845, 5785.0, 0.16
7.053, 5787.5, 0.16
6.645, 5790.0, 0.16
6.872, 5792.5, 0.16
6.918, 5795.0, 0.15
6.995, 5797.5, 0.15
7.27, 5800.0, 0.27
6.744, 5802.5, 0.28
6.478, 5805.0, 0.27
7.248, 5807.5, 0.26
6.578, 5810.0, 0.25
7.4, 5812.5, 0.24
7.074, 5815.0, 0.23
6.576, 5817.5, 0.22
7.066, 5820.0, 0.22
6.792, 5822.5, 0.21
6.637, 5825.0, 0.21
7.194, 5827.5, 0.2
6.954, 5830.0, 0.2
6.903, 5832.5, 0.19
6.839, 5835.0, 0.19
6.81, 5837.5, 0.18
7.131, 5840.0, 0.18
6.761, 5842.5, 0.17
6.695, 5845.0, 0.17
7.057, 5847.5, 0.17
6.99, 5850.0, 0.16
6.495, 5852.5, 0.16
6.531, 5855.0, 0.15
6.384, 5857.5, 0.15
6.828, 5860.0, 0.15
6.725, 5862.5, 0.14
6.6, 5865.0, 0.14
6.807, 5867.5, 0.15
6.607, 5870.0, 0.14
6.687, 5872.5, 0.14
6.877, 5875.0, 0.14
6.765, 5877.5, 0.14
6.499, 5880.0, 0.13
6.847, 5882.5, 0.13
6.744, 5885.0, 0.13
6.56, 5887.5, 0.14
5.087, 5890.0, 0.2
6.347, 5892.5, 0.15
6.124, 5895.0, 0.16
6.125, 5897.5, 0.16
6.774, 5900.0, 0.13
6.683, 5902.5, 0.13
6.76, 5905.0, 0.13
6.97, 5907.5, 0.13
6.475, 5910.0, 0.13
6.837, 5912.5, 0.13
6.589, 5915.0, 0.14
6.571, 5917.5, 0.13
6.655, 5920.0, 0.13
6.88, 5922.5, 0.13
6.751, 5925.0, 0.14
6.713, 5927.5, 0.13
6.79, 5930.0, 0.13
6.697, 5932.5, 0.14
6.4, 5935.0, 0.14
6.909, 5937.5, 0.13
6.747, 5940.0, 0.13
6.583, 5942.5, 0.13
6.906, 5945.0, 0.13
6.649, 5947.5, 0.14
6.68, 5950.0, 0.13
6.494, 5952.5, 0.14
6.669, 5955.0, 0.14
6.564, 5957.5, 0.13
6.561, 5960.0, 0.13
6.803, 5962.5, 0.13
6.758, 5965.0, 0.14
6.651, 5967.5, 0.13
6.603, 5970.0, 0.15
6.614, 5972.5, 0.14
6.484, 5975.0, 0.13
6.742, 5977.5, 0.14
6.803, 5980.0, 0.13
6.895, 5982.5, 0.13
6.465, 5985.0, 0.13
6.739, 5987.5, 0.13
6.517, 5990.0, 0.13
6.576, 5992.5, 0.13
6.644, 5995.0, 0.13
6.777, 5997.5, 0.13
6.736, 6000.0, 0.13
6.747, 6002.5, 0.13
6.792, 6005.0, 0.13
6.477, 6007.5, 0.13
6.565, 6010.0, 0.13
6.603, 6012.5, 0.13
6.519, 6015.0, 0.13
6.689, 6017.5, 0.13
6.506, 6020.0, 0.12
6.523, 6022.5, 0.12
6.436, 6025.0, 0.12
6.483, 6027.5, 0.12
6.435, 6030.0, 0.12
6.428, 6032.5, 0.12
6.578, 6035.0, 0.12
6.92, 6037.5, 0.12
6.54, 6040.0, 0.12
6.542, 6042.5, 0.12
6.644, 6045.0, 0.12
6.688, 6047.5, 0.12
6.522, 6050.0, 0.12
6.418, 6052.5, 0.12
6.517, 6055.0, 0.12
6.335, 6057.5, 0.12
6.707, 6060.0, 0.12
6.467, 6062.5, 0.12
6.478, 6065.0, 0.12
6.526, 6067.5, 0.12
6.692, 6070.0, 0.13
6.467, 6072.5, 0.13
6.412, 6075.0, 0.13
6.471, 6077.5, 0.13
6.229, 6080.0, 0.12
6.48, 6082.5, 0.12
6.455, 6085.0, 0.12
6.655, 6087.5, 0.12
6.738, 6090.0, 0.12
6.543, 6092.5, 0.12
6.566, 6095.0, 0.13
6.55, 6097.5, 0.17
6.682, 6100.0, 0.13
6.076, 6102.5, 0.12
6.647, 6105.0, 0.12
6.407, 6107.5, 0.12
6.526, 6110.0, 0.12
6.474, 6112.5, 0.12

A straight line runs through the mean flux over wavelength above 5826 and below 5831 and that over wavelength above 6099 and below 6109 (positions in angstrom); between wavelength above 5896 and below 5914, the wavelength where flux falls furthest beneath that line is 5897.5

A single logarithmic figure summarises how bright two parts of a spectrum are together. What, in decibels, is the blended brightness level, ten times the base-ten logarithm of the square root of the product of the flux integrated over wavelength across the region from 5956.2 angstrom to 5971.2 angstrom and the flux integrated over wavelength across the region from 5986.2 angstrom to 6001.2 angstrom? 20.0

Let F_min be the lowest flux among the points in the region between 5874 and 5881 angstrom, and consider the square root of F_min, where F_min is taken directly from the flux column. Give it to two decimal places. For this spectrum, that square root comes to 2.55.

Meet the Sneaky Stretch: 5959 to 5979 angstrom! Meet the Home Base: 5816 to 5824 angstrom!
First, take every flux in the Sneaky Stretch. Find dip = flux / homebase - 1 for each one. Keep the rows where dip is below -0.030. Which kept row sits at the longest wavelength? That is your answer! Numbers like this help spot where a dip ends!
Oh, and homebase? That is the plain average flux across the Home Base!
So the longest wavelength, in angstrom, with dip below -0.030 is 5975.0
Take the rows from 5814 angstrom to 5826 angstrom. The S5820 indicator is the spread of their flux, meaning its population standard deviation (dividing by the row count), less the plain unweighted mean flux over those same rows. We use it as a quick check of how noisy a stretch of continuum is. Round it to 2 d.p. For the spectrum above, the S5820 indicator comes -6.62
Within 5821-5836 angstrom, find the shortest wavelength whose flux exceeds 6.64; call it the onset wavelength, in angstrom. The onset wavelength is 5822.5 angstrom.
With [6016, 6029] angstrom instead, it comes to 6017.5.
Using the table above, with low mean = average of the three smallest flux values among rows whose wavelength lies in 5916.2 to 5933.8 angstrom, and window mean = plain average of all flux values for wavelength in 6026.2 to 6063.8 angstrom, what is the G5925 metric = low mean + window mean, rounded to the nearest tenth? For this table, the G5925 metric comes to 13.2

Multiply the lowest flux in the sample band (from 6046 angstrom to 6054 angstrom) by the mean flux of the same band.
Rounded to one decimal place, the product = 42.0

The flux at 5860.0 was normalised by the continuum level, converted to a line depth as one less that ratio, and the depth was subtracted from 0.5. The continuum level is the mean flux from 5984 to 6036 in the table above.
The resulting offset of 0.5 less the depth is 0.537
